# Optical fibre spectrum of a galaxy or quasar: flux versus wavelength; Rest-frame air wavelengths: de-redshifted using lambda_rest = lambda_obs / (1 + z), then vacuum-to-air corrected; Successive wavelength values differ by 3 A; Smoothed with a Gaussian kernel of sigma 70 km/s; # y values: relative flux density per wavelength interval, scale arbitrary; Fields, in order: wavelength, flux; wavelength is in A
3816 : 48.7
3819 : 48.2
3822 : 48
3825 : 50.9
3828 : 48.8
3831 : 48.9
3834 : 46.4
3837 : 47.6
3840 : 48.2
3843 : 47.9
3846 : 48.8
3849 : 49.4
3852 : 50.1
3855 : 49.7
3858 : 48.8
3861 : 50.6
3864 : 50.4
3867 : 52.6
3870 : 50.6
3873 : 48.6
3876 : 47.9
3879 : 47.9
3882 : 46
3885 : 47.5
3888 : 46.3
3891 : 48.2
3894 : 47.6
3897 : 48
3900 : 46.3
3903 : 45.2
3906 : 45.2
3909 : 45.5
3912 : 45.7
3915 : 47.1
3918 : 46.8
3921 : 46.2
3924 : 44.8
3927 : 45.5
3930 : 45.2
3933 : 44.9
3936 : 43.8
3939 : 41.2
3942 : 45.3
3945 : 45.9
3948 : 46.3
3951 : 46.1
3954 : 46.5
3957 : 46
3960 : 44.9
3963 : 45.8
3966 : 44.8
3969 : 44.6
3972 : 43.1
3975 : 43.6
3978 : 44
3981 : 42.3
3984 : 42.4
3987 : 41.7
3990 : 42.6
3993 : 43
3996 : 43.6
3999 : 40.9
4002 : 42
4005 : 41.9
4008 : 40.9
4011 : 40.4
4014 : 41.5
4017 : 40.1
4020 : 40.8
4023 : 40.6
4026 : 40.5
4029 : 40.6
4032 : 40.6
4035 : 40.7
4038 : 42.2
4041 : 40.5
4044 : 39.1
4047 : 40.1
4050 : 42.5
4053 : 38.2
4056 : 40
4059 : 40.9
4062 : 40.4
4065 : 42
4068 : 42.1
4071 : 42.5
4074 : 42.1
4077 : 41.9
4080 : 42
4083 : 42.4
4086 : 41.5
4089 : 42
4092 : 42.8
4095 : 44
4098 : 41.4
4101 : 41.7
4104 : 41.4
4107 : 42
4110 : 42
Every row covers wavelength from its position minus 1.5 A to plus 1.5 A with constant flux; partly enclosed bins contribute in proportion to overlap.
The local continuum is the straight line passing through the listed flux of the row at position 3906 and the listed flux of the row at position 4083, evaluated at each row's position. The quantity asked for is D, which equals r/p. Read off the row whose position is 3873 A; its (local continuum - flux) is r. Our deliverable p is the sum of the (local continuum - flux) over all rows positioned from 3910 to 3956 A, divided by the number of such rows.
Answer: 4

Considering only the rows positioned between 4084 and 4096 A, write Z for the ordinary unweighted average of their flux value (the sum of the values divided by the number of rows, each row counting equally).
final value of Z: 42.6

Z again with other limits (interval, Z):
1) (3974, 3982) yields 43.3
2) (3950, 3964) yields 45.9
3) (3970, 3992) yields 42.8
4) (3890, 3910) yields 46.6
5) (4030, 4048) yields 40.5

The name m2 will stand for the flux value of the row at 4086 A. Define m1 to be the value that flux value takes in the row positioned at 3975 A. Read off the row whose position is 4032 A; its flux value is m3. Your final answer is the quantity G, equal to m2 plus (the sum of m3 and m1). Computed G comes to 126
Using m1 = 43.6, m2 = 41.5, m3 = 40.6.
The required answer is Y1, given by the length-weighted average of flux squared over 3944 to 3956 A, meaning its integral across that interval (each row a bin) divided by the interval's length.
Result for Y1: 2135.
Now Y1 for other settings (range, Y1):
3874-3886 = 2245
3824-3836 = 2366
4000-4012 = 1708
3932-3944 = 1925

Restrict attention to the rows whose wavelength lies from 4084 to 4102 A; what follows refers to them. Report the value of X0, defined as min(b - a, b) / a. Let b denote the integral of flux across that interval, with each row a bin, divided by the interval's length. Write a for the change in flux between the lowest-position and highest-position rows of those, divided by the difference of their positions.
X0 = 3168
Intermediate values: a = 0.01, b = 42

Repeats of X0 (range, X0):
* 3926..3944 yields -3325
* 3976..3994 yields -640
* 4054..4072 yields 246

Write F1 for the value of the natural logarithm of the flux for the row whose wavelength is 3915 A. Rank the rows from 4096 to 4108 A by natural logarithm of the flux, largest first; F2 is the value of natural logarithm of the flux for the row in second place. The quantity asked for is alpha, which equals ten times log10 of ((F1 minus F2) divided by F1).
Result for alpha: -15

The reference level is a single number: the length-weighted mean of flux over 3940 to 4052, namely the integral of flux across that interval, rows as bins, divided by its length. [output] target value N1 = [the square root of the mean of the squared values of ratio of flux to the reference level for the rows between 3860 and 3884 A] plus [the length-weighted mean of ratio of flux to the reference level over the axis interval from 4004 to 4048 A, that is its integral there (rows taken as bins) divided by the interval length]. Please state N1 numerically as 2.112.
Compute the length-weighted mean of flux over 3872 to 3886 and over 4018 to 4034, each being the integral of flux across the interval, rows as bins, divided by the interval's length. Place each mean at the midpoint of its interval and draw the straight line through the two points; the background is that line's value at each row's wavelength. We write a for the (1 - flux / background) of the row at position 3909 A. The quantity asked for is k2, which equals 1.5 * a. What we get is 0.02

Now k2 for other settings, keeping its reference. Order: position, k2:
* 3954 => -0.09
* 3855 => -0.03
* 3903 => 0.04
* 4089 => -0.17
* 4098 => -0.17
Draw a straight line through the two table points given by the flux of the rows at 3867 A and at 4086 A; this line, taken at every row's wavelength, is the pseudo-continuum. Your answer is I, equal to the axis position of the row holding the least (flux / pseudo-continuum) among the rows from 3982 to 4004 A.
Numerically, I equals 3999 A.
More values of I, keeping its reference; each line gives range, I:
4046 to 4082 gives 4053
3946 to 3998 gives 3987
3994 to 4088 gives 4053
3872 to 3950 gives 3939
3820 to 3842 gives 3834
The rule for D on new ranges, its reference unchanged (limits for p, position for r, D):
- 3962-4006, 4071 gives 0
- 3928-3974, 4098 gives -2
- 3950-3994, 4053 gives 75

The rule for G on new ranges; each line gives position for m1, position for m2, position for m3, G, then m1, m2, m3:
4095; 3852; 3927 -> 140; 44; 50.1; 45.5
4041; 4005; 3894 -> 130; 40.5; 41.9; 47.6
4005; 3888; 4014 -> 130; 41.9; 46.3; 41.5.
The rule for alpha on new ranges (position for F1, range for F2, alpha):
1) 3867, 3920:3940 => -14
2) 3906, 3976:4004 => -20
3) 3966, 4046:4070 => -18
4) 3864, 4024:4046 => -13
